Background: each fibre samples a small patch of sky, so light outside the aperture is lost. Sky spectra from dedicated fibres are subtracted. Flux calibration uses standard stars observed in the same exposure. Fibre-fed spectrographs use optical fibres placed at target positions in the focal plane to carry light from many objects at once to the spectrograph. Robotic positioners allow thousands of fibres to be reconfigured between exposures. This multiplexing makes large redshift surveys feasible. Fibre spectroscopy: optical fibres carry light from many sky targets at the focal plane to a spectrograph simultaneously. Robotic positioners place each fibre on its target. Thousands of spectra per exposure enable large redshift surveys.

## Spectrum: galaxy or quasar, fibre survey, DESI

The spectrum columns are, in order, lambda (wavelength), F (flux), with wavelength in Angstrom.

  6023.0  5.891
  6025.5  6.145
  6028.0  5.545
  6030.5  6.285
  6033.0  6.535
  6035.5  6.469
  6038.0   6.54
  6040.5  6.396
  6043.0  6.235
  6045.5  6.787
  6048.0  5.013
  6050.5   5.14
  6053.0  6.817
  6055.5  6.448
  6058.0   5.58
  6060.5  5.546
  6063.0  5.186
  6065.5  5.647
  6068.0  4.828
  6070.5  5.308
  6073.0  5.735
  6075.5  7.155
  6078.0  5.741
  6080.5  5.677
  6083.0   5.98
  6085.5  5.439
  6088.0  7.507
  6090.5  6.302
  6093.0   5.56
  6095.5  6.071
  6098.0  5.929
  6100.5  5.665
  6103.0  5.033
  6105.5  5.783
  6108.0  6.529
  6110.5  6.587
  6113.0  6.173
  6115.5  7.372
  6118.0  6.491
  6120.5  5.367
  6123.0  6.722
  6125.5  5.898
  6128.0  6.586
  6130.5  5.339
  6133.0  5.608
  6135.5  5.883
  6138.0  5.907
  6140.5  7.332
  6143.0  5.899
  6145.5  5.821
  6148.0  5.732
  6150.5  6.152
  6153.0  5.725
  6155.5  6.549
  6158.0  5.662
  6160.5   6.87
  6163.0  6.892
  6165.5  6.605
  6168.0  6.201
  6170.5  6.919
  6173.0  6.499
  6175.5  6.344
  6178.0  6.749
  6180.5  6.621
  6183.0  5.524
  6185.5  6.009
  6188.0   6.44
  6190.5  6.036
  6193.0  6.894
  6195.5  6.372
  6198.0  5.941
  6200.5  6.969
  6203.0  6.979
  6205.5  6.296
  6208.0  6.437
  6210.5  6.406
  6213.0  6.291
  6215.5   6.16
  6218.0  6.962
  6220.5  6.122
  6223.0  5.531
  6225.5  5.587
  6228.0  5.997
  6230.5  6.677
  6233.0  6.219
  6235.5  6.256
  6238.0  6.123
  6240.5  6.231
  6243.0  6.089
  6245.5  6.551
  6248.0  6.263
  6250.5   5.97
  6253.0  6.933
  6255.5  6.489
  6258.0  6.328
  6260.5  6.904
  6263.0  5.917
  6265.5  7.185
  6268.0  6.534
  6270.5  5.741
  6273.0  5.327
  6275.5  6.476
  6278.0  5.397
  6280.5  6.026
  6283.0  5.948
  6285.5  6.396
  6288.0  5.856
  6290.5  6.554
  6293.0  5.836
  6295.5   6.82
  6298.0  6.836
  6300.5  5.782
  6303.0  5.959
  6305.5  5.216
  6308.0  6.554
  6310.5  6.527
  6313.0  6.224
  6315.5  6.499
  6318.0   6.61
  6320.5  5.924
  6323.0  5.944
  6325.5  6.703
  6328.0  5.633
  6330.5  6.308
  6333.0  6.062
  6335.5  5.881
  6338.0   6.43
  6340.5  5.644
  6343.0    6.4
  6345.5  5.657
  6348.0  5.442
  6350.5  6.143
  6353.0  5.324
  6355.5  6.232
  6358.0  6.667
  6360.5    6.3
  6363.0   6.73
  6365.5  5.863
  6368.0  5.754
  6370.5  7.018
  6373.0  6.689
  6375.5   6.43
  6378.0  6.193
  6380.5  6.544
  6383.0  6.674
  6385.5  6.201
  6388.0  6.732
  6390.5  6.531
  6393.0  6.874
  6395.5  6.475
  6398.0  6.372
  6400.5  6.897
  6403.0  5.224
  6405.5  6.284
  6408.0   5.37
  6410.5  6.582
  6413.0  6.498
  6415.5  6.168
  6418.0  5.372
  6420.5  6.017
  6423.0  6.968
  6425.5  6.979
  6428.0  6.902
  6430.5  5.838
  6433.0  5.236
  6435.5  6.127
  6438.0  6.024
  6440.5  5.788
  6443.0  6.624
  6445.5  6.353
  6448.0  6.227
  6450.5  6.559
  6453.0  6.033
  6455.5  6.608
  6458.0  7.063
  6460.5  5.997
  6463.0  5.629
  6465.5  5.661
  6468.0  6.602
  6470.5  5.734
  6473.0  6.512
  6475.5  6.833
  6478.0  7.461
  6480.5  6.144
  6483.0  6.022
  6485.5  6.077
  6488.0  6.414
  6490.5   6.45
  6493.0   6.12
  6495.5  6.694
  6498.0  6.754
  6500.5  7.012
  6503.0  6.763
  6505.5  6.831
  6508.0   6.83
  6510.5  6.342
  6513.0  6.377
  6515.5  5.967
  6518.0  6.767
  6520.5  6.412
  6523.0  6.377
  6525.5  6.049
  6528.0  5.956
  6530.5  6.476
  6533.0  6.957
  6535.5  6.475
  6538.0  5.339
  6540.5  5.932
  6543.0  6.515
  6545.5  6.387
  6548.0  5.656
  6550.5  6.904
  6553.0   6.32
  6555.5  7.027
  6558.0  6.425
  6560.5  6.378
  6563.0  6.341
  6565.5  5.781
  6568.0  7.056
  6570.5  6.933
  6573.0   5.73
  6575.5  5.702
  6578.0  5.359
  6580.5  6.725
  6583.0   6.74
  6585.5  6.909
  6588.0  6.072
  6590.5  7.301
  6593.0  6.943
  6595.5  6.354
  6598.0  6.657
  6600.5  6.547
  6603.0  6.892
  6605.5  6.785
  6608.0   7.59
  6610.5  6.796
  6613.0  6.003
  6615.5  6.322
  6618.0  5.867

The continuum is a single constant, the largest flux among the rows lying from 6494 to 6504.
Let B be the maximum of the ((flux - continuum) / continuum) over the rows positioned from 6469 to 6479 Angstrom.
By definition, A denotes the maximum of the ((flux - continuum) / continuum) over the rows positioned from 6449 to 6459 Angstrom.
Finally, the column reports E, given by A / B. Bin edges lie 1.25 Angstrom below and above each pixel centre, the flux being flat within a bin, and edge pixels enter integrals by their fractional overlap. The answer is 0.11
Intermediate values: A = 0.007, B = 0.06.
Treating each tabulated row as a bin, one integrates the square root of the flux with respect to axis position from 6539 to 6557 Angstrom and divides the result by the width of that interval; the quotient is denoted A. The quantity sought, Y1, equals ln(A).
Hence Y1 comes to 0.926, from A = 2.52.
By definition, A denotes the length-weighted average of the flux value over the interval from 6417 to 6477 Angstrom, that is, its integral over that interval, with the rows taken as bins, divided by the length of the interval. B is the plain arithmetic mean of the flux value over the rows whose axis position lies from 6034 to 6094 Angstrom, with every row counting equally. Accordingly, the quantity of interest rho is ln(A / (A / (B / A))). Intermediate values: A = 6.25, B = 5.96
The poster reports -0.05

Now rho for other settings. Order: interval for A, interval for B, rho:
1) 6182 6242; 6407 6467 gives -0.01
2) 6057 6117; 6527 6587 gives 0.07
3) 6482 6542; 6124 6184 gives -0.03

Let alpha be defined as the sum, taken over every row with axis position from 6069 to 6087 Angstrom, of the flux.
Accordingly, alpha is 41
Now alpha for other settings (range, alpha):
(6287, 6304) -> 44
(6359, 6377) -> 45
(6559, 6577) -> 44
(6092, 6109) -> 41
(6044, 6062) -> 41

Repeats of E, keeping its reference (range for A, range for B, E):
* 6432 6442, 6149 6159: 1.91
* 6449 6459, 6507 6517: -0.28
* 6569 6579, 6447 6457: 0.20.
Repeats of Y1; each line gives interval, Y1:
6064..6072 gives 0.831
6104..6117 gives 0.932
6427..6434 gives 0.893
